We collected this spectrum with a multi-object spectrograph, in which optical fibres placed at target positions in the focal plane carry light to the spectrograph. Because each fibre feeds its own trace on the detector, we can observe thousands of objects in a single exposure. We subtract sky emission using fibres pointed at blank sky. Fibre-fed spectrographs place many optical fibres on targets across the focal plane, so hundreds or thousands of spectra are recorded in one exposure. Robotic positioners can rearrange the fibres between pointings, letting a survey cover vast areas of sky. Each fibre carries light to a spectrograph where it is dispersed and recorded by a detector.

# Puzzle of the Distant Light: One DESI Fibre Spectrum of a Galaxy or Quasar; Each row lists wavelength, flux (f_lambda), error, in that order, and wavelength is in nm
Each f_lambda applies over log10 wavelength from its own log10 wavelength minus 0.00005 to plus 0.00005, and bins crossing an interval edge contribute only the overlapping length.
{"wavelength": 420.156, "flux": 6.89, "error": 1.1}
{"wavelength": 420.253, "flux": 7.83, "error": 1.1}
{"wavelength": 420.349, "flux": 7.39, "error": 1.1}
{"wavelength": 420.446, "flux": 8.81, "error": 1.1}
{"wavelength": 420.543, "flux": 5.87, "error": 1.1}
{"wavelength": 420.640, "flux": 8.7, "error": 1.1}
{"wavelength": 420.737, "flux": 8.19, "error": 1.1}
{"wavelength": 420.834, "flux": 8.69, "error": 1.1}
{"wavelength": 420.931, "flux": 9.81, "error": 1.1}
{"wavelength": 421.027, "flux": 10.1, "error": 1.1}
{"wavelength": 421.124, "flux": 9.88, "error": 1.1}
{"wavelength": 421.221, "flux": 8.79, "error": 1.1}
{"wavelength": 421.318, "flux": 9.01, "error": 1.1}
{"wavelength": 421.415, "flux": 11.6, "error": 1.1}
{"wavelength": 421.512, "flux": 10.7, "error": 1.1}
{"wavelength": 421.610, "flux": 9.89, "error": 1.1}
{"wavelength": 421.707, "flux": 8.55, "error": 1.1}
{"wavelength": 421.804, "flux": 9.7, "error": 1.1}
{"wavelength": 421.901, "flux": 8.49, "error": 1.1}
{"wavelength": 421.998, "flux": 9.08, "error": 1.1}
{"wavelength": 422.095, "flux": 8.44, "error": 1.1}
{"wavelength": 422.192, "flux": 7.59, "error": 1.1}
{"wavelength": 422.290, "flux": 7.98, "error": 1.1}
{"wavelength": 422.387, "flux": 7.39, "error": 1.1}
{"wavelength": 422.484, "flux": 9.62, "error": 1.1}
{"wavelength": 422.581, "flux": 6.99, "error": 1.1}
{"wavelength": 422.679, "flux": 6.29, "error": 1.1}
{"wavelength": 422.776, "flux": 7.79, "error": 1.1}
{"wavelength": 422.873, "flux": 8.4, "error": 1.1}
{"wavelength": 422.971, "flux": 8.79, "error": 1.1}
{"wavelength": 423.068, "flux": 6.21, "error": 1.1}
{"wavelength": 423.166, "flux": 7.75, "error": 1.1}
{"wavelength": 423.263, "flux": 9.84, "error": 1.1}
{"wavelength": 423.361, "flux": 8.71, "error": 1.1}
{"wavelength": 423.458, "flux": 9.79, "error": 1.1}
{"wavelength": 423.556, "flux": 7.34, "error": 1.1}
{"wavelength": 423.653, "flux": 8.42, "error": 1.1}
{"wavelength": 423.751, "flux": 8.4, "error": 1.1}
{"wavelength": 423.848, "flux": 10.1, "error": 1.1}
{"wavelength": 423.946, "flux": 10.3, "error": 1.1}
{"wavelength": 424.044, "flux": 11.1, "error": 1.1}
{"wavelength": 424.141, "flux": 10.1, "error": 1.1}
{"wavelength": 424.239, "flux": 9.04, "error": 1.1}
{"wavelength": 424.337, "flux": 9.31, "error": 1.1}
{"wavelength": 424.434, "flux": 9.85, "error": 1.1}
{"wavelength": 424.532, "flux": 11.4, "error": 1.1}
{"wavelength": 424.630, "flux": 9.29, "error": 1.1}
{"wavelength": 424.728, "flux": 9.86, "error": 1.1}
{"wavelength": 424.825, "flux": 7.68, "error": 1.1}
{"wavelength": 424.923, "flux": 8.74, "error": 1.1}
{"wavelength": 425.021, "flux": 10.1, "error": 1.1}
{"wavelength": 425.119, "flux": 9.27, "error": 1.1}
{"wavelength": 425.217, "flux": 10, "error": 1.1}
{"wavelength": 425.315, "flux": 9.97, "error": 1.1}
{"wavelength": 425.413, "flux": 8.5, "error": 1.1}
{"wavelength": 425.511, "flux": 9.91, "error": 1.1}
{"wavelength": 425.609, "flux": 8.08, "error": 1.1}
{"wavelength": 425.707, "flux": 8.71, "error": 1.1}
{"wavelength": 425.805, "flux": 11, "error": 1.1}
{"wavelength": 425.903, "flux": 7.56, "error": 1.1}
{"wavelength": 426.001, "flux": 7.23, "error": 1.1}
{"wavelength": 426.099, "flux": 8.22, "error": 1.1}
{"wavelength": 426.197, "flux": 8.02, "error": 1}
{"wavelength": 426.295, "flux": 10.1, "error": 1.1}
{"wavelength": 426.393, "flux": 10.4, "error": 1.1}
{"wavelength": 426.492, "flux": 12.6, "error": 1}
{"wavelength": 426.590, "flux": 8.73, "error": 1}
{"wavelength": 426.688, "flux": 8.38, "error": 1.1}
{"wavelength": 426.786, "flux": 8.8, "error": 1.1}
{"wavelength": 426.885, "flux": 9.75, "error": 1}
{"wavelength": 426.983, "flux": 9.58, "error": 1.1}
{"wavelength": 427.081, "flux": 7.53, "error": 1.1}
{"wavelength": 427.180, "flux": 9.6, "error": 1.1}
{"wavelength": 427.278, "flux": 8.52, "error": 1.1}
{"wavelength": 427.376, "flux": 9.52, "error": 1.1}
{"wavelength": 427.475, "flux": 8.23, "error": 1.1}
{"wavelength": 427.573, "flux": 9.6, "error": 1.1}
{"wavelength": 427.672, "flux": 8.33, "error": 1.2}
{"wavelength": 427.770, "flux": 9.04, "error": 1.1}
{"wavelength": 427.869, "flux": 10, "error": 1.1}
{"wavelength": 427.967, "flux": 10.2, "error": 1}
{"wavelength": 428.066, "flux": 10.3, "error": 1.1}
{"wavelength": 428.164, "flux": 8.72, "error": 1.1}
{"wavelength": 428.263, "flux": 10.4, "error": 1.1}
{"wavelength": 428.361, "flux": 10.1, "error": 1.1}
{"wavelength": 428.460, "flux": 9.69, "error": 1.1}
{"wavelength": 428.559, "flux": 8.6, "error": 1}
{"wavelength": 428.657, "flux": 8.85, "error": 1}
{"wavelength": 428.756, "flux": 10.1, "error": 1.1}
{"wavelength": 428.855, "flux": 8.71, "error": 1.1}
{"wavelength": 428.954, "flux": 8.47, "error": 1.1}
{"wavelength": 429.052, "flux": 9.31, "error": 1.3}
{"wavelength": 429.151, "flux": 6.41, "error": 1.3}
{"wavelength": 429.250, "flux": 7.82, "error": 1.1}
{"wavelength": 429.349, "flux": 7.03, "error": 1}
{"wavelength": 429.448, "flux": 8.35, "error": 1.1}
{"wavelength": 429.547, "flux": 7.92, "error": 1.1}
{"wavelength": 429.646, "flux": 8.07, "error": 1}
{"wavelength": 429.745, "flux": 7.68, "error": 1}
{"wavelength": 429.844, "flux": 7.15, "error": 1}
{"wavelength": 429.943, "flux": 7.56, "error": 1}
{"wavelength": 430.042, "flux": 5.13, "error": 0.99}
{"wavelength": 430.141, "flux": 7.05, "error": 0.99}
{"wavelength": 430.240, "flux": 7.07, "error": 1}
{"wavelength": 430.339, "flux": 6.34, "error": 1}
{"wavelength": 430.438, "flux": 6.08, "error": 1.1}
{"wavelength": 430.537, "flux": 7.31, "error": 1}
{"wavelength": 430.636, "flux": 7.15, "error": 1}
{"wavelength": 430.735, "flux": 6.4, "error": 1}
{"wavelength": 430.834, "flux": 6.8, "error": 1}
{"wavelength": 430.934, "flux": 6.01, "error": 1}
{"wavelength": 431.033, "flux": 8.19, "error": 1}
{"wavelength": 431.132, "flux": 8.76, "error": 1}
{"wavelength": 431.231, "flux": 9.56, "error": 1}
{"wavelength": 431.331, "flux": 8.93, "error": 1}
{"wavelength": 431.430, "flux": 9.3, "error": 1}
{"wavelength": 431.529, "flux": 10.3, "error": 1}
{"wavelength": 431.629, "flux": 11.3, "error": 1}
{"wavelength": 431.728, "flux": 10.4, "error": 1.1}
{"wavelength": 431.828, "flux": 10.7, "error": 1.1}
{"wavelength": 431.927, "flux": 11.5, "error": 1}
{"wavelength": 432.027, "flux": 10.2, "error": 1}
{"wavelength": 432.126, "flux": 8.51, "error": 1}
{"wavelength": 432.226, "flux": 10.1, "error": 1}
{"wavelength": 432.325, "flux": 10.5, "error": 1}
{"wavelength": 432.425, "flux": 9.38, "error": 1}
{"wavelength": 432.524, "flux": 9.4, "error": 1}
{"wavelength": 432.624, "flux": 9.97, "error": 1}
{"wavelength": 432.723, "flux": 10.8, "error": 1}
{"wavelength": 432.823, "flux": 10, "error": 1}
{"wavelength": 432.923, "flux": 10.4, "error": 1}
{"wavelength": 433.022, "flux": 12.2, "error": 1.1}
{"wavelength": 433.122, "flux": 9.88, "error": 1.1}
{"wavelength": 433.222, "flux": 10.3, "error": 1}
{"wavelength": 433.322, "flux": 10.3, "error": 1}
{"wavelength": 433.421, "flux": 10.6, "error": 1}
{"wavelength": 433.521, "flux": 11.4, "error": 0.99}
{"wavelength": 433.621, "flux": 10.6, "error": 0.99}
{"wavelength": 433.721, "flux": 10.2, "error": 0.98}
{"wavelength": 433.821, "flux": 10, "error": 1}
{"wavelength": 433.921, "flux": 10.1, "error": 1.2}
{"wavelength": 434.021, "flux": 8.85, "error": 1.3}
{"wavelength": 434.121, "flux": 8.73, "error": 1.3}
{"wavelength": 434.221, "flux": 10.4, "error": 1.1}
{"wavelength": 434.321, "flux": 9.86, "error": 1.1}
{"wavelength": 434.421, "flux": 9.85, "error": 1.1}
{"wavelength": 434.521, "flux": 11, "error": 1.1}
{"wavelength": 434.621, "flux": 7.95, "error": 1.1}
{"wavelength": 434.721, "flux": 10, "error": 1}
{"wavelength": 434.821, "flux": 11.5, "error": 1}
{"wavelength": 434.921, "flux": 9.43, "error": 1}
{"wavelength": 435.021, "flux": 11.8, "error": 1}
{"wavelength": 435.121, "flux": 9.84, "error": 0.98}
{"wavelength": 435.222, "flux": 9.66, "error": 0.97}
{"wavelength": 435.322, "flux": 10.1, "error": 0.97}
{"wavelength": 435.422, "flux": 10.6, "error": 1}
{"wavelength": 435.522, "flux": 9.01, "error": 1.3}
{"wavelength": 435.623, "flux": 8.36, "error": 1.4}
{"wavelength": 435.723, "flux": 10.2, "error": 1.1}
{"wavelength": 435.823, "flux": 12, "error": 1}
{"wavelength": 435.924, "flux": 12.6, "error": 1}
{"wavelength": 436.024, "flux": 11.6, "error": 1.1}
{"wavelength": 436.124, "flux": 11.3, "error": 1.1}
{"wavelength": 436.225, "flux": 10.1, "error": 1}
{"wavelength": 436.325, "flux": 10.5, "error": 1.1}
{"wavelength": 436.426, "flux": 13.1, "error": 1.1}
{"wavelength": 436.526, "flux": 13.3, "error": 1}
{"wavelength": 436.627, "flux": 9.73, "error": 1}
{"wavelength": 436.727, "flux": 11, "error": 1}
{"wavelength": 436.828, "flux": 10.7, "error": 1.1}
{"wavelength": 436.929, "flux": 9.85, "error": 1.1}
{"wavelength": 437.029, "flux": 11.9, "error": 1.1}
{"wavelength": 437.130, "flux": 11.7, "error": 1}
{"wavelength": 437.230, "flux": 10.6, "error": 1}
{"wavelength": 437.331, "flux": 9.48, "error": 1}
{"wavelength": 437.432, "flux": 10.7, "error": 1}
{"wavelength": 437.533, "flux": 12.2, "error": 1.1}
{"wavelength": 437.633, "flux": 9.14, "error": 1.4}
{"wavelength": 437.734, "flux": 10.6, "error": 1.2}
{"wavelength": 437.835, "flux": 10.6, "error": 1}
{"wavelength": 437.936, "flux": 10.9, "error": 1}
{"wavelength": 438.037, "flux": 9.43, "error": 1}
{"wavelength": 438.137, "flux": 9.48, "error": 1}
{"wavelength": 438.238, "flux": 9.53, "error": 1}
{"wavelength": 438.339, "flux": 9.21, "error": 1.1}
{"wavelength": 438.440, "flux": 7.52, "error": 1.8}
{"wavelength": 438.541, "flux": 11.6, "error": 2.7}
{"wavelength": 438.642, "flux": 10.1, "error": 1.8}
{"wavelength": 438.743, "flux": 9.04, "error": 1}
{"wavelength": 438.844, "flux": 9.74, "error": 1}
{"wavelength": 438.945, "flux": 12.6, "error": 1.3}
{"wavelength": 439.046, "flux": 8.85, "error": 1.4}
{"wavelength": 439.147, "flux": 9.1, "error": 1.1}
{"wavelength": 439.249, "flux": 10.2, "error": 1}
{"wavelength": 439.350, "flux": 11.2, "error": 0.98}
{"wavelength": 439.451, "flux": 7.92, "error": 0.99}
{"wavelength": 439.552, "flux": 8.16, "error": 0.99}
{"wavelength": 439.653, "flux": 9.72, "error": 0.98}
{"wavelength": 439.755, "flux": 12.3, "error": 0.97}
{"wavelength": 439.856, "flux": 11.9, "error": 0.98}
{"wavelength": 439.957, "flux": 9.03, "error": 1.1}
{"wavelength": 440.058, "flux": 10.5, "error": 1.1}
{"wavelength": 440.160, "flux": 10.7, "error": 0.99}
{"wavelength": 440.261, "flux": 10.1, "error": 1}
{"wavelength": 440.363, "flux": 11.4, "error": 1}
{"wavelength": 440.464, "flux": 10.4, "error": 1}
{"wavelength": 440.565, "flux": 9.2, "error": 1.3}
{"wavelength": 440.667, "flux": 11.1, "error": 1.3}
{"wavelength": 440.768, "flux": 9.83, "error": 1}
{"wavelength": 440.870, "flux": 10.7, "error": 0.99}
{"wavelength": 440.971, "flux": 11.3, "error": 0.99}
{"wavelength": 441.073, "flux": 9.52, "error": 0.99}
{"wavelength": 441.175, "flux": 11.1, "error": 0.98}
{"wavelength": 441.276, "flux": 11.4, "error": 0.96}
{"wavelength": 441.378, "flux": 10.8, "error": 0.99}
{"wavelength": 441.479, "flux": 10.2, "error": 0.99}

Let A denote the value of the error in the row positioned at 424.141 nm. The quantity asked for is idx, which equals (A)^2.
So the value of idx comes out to 1.21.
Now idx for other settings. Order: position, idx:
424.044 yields 1.21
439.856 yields 0.96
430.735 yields 1.00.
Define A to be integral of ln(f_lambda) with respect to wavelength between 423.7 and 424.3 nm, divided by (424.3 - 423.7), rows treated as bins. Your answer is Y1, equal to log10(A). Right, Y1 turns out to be 0.358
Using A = 2.279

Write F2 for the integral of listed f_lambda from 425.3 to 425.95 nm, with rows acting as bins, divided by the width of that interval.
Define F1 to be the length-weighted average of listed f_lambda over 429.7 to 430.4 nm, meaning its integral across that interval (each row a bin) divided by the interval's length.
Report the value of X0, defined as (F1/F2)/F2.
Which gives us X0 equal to 0.083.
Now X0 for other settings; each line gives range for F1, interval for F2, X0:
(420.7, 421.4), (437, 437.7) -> 0.080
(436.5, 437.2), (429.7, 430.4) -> 0.237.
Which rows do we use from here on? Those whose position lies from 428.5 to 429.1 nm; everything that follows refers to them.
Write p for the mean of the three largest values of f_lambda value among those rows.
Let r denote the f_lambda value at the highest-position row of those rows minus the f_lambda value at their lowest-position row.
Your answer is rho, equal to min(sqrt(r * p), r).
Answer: 0.7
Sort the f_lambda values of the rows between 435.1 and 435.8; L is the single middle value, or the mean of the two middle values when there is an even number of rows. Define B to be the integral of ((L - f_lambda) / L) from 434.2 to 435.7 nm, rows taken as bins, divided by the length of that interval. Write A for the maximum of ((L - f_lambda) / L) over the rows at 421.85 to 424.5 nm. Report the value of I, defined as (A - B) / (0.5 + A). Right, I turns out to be 0.44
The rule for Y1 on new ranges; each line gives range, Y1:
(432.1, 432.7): 0.357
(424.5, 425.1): 0.350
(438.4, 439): 0.362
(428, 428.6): 0.355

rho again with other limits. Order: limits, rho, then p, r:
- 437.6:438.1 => 0.3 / 10.7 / 0.29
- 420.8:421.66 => 1.2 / 10.8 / 1.20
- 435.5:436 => 3.6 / 11.6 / 3.59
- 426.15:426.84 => 0.8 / 11.0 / 0.78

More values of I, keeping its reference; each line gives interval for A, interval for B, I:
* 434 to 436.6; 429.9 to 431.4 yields -0.10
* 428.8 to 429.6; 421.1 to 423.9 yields 0.27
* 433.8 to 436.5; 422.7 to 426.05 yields 0.16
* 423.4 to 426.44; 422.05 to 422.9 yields 0.08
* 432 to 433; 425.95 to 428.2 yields 0.11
